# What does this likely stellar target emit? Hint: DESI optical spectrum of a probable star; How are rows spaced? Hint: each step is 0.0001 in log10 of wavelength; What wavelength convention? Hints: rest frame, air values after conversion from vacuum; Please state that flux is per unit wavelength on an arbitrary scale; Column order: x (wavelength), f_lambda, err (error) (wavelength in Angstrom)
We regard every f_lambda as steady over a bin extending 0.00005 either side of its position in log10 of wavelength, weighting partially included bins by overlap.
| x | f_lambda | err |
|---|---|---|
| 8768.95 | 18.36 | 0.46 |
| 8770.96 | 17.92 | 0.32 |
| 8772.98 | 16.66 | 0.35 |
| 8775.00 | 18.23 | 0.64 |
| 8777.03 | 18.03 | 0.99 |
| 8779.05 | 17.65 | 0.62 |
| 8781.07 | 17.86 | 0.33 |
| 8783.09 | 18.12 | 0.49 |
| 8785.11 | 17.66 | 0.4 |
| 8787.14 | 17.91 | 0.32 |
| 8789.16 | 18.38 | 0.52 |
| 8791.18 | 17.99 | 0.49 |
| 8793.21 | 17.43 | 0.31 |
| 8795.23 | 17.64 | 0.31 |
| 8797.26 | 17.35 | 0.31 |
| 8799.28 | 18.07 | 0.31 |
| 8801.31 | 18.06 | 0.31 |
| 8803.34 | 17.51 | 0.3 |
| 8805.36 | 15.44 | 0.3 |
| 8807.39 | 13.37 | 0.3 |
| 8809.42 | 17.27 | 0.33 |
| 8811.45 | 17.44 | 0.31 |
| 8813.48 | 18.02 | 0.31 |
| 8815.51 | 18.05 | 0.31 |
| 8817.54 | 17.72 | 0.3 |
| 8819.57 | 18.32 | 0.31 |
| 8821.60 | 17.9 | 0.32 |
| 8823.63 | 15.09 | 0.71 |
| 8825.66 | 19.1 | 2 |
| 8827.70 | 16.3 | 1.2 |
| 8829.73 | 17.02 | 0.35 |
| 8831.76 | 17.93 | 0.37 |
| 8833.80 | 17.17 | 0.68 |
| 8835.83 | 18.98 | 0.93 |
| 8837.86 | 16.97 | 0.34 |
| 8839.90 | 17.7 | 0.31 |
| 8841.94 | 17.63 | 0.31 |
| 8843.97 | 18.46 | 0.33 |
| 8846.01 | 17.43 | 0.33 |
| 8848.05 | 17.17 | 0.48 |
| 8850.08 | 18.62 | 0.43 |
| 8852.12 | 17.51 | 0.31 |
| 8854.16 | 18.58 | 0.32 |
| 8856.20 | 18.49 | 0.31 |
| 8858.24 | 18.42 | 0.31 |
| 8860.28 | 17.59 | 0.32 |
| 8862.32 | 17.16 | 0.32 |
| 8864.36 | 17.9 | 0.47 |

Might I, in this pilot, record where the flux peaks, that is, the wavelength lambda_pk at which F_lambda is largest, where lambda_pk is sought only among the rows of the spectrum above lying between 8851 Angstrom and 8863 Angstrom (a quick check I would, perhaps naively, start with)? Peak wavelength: 8854.16 Angstrom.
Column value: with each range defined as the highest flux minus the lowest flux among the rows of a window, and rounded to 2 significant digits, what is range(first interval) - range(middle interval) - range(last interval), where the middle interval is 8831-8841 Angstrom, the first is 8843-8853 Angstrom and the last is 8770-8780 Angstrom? -2.1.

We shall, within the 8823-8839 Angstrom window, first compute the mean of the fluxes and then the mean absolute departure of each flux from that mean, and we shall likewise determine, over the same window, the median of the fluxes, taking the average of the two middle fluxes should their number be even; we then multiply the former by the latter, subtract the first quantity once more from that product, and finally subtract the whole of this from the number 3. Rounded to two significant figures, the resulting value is -13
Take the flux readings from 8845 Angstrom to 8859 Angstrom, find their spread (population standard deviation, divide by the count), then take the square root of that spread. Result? 0.8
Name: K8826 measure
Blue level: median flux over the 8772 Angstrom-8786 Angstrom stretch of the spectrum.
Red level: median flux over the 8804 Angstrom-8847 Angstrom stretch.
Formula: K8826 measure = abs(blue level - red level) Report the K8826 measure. 0.23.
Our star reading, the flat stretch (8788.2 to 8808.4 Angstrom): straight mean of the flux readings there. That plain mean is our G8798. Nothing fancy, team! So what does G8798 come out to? 17.1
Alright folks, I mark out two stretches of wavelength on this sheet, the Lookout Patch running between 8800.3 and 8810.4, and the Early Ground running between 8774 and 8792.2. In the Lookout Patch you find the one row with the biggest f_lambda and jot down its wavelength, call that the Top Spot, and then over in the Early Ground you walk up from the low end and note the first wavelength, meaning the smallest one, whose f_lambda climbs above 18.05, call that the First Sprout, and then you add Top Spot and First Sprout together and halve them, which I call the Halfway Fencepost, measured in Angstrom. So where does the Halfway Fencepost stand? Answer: 8788.2 Angstrom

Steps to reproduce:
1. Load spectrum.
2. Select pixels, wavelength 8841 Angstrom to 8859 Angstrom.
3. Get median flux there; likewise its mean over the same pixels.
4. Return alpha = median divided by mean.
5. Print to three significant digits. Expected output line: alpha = 1.02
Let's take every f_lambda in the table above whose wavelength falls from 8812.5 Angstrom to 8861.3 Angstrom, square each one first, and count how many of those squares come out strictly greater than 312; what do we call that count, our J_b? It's 14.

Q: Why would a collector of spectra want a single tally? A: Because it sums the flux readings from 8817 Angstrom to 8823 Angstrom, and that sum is 54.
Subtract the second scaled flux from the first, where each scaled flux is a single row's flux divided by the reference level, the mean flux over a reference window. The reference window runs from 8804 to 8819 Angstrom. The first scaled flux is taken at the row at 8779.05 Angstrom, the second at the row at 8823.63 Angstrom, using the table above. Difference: 0.15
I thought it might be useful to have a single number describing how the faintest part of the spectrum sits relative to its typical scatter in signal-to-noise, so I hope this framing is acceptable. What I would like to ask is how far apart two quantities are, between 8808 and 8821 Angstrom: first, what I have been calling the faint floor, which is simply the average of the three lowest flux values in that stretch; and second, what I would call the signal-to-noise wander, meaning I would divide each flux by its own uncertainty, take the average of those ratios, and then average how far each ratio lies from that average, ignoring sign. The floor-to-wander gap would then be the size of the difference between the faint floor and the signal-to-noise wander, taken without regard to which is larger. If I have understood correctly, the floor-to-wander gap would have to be 15.6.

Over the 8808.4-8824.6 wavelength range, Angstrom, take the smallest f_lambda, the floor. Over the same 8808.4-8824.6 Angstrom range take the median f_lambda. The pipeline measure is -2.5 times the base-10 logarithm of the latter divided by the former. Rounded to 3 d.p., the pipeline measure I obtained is -0.180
